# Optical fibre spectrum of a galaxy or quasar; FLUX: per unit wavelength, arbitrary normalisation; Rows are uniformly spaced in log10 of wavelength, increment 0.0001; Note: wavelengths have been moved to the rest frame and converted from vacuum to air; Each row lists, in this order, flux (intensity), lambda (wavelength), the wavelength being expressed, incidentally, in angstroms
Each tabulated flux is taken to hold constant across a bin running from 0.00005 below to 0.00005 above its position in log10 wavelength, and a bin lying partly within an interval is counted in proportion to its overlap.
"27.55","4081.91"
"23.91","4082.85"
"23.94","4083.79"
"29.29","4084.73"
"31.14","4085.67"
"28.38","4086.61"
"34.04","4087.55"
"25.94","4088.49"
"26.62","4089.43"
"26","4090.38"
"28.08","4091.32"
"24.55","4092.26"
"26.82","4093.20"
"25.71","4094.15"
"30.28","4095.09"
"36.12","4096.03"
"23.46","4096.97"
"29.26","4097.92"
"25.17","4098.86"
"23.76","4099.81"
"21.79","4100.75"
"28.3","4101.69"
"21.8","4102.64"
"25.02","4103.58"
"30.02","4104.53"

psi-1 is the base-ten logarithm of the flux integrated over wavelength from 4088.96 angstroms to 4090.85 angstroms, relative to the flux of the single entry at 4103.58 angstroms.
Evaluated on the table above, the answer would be 0.30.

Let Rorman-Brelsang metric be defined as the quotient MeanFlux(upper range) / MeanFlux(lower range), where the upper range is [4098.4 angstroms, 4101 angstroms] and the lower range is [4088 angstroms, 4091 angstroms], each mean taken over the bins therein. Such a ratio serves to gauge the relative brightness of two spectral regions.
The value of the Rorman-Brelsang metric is 0.90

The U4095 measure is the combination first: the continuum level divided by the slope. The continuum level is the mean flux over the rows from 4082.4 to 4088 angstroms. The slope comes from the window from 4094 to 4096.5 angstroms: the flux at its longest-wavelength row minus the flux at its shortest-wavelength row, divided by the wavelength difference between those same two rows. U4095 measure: 5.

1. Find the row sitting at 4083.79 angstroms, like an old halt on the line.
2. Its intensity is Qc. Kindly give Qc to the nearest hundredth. 23.94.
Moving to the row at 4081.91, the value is 27.55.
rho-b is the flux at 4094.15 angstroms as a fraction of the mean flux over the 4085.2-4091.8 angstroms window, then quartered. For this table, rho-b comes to 0.225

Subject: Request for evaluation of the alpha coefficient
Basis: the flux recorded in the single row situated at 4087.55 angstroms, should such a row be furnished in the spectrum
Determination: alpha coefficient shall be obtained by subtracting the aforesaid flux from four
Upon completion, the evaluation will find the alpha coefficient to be -30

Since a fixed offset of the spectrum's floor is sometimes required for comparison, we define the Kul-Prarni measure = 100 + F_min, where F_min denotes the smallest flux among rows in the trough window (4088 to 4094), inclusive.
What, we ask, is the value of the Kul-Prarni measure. 125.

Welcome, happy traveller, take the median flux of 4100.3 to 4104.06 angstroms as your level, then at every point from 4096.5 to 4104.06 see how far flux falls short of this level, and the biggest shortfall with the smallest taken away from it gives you 7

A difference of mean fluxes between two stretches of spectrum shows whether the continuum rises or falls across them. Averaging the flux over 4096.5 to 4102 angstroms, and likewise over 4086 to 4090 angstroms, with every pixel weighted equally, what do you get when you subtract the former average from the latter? 3.5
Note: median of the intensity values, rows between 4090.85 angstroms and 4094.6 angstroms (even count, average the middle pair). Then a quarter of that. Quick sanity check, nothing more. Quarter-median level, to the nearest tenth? 6.6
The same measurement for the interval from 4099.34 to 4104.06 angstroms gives 5.9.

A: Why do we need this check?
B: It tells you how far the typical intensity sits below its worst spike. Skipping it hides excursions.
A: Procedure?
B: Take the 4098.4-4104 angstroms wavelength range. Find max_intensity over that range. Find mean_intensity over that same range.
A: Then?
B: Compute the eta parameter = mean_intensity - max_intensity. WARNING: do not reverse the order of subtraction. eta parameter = -4.0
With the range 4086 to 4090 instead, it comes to -5.3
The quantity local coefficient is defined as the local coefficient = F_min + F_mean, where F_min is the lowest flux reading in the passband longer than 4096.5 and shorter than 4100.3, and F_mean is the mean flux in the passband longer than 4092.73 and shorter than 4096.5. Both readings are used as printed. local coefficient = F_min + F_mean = 53.2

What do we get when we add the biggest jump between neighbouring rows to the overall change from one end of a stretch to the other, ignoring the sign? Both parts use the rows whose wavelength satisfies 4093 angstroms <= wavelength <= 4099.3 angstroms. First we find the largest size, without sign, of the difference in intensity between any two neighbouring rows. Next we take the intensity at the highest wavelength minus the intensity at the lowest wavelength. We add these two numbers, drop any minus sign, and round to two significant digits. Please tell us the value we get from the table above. 11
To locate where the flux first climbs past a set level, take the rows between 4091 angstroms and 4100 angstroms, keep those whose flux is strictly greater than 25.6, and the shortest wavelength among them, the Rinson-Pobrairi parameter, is 4091.32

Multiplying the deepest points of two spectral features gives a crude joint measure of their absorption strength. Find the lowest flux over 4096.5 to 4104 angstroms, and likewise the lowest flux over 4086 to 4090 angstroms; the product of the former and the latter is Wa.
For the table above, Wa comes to 565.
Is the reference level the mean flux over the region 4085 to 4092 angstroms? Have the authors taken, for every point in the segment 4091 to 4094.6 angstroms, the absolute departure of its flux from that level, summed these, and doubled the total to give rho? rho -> 18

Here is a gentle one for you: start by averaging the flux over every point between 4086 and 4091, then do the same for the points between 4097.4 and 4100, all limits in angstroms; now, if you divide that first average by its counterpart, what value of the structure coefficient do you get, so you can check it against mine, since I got 1.08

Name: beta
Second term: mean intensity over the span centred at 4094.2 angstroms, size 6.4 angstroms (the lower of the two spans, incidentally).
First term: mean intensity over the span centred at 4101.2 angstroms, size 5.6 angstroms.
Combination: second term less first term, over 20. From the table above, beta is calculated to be 0.18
